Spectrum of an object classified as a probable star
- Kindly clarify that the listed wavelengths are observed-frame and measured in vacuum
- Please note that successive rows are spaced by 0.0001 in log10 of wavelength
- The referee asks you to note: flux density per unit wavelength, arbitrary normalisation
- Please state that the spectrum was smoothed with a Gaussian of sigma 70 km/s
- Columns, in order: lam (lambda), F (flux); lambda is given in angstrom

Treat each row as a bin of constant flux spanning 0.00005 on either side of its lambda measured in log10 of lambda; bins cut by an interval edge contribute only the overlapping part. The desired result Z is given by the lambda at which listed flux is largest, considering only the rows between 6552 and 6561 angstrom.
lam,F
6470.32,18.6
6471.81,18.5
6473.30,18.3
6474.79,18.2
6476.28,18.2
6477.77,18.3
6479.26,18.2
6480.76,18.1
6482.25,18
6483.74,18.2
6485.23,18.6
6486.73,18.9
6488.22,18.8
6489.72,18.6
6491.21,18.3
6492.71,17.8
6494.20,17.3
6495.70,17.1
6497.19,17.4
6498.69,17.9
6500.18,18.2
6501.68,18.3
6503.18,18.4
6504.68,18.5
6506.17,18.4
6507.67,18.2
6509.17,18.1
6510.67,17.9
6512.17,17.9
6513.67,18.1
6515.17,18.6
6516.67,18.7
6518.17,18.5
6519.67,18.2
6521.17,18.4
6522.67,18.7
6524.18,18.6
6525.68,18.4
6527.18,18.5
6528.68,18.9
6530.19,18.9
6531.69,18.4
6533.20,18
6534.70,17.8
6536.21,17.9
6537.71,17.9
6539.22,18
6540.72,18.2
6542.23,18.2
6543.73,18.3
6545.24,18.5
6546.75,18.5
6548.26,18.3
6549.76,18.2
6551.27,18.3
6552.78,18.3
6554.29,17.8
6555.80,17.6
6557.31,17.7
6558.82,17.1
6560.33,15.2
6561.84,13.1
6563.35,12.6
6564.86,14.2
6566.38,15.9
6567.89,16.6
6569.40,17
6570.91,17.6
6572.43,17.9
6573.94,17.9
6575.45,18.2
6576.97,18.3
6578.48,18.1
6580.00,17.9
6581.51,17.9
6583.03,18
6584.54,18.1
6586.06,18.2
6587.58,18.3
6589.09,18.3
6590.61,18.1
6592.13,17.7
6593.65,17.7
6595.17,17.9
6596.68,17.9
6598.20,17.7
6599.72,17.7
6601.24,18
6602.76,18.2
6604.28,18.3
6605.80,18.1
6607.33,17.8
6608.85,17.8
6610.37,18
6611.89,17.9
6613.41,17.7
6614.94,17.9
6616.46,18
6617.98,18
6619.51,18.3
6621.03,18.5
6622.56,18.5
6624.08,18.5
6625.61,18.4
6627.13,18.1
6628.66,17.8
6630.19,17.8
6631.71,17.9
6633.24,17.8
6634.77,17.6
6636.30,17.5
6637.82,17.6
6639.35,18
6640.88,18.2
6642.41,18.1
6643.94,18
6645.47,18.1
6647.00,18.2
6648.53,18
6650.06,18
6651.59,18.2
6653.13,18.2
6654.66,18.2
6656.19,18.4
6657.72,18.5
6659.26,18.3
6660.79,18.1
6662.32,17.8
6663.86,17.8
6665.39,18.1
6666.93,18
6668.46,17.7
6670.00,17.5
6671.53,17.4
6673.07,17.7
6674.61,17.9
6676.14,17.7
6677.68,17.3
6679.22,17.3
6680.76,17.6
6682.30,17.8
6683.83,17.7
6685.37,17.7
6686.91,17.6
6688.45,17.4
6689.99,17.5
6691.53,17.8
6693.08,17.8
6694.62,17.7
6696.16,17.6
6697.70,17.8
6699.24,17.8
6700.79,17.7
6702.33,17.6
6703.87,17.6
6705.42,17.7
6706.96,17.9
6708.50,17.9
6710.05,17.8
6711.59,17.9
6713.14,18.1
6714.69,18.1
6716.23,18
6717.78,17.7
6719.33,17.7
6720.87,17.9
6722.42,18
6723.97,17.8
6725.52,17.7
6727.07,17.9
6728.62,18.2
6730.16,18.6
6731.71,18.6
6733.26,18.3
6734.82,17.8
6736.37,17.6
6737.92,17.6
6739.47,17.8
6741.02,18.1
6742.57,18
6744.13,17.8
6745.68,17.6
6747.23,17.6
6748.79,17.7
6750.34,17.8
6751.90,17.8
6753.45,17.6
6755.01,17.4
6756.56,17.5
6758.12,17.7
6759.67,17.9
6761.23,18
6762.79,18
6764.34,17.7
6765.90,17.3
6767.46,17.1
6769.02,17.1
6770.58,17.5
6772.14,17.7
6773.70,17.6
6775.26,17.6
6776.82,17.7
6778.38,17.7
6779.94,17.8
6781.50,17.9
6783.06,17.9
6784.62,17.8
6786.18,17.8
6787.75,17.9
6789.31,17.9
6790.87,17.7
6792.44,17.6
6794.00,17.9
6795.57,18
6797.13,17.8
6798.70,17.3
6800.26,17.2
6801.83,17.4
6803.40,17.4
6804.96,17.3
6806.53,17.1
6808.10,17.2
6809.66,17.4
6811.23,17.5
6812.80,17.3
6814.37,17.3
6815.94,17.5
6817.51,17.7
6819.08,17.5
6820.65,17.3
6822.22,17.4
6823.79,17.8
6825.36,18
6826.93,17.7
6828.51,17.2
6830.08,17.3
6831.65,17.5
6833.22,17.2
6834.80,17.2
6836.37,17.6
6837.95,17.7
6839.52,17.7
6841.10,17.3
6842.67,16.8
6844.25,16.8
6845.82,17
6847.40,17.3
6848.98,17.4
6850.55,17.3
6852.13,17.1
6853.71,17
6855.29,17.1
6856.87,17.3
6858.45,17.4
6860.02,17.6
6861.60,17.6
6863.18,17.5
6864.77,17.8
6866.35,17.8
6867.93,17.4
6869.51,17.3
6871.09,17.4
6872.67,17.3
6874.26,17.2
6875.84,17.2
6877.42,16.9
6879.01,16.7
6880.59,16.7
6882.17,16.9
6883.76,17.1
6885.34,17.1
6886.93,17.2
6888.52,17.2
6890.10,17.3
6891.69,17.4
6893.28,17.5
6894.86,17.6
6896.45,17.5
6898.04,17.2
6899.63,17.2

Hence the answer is 6552.78 angstrom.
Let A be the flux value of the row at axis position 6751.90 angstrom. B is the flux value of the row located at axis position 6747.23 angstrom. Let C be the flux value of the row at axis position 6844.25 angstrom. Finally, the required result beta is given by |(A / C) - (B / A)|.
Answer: 0.071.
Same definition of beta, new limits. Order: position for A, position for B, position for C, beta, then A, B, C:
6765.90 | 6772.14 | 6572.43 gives 0.057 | 17.3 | 17.7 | 17.9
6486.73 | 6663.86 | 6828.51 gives 0.157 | 18.9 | 17.8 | 17.2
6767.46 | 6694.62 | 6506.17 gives 0.106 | 17.1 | 17.7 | 18.4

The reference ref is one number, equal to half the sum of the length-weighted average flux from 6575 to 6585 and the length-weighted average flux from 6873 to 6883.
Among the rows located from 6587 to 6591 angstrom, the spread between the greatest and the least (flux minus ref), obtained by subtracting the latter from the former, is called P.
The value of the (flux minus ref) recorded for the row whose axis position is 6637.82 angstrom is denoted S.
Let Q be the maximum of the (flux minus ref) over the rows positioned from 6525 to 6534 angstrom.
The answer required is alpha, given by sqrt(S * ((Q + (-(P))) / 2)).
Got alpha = 0.24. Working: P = 0.2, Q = 1.4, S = 0.09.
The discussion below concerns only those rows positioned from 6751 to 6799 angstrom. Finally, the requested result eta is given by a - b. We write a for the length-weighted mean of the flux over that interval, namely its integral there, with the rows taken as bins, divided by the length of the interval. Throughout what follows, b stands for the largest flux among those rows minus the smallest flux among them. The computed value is 16.8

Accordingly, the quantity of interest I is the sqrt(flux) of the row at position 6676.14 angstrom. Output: 4.21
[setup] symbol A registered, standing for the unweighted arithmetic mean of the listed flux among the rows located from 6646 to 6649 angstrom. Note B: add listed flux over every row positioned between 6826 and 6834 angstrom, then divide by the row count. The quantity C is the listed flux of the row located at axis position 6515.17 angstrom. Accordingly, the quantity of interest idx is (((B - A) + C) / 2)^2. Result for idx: 80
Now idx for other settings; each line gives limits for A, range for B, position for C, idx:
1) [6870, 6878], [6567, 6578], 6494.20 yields 79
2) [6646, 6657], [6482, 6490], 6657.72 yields 89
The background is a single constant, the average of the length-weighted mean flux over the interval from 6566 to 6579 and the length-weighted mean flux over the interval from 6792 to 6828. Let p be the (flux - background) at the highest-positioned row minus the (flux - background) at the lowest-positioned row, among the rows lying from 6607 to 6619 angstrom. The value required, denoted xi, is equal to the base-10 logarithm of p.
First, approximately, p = 0.20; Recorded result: -0.7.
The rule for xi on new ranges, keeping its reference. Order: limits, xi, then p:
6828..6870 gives -1.0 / 0.10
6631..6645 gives -1.0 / 0.10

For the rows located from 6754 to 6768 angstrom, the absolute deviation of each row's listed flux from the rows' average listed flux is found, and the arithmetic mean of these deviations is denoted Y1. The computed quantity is 0.26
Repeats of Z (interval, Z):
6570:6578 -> 6576.97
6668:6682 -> 6674.61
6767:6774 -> 6772.14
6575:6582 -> 6576.97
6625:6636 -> 6625.61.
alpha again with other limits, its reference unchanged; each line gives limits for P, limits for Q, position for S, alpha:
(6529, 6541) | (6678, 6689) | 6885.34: 0.40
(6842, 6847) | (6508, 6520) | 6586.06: 0.59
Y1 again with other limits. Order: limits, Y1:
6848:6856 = 0.14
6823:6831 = 0.28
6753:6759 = 0.10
